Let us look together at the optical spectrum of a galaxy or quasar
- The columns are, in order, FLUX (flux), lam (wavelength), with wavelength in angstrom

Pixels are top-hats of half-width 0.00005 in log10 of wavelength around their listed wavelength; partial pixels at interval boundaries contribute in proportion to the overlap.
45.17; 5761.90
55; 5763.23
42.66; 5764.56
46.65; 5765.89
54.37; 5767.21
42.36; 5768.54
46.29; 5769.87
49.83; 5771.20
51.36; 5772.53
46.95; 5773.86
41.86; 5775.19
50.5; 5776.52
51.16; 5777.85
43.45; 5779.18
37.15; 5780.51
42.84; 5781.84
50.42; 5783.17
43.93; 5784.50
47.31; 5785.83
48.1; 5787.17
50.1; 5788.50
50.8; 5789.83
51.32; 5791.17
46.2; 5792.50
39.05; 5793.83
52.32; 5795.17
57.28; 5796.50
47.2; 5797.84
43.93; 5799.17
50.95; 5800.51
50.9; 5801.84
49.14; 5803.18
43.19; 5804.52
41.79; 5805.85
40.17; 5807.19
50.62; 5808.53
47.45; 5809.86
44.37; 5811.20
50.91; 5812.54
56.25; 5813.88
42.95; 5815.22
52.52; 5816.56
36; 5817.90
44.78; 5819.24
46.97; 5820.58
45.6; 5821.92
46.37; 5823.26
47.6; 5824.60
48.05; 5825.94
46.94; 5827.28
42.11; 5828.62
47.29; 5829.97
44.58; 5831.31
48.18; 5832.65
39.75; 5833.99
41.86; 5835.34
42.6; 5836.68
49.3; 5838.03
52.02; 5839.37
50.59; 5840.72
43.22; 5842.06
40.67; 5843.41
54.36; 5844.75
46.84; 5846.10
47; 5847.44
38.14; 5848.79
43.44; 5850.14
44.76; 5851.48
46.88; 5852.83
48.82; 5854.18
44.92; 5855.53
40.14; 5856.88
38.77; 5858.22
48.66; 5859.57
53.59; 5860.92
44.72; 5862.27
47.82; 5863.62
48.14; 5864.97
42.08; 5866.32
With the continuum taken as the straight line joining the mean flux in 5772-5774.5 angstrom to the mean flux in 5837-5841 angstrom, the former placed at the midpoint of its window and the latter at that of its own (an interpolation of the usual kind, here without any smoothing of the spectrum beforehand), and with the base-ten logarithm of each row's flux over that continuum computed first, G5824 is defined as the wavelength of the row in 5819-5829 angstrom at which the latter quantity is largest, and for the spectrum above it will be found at 5825.94 angstrom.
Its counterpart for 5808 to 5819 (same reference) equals 5813.88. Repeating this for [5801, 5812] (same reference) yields 5801.84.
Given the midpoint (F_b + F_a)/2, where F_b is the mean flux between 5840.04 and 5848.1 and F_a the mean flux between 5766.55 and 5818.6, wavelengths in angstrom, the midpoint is 47.2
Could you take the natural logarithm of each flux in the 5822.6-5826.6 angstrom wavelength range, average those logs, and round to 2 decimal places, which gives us 3.86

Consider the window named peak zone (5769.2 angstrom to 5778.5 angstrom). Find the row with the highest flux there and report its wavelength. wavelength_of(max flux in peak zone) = 5772.53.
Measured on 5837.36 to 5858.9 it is 5844.75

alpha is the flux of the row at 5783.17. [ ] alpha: 50.42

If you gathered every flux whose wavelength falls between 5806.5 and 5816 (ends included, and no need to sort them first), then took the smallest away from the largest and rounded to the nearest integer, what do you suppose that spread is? 16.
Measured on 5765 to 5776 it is 13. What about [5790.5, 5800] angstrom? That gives 18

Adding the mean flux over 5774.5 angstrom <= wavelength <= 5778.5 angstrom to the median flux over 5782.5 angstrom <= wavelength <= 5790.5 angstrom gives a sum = 96.9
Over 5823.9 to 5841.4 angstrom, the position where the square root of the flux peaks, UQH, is 5839.37 angstrom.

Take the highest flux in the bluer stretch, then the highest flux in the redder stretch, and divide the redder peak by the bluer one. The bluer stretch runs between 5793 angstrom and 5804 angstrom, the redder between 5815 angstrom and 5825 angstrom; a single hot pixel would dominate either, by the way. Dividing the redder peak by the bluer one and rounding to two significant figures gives 0.92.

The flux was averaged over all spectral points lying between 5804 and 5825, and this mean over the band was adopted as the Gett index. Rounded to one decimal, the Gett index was 46.1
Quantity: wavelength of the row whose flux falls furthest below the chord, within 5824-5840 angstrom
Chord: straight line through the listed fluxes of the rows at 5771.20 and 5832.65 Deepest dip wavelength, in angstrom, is 5833.99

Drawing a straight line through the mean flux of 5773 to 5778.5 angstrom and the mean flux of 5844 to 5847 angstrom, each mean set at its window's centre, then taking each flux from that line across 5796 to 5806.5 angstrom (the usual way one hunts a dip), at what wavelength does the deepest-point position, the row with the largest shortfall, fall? 5805.85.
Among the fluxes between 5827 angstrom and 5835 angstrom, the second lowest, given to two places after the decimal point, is 42.11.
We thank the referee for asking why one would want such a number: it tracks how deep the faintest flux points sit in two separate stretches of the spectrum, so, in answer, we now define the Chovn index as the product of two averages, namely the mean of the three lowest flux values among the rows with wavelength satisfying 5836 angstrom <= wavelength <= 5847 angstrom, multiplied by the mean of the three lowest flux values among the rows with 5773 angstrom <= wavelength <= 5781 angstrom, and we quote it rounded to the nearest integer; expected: 1721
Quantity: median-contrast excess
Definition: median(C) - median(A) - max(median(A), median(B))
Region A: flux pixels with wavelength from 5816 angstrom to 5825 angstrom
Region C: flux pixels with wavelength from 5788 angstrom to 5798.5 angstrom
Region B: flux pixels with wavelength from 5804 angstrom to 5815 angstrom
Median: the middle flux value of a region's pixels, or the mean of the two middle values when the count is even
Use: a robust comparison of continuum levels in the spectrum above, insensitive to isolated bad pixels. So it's -42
